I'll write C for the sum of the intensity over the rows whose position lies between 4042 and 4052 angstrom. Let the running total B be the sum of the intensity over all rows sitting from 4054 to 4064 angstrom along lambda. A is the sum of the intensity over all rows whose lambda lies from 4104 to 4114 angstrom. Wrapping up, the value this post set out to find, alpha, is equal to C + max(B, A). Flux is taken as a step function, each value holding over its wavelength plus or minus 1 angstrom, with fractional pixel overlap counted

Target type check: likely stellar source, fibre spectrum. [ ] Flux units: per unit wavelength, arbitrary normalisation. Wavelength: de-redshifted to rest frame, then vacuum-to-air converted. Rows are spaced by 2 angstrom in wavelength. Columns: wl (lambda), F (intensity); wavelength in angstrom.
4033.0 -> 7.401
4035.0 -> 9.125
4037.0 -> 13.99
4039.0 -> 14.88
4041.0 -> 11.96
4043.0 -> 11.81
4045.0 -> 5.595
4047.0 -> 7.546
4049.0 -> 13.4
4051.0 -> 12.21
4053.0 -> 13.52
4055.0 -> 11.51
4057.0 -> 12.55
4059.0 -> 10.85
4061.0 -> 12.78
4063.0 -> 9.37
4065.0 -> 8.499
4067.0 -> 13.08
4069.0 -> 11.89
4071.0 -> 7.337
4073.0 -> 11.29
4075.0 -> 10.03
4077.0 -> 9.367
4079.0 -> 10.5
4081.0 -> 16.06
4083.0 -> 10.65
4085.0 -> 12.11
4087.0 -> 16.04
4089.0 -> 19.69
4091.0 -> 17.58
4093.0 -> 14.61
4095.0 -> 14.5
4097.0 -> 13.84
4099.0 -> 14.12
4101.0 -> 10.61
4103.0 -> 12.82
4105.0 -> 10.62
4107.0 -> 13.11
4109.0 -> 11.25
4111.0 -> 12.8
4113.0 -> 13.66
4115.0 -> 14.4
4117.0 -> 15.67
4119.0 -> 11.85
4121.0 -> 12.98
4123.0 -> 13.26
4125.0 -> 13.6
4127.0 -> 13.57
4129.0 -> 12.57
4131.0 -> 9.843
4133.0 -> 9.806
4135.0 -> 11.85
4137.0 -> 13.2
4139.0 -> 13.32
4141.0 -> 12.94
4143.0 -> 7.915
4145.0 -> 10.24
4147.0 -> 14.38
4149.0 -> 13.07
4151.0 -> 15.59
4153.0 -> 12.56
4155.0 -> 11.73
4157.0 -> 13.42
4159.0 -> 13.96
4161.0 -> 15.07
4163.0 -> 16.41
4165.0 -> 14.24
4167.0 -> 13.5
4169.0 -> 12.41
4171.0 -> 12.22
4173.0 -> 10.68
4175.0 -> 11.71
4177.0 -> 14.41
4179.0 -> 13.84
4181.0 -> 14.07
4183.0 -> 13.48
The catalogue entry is 112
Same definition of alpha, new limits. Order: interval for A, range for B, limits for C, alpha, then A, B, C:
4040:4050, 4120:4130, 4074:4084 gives 123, 50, 66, 57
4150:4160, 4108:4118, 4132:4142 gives 129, 67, 68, 61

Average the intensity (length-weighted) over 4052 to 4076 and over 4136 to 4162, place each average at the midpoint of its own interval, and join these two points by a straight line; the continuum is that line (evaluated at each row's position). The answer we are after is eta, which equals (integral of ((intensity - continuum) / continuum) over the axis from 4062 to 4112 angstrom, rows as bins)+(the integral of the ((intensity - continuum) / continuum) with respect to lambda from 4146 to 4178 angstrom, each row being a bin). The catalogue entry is 4.7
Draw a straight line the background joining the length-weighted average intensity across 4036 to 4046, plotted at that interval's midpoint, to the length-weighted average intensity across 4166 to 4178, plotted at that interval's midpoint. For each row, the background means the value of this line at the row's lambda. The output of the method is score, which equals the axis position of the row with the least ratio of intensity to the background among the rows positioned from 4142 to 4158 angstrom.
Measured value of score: 4143.0 angstrom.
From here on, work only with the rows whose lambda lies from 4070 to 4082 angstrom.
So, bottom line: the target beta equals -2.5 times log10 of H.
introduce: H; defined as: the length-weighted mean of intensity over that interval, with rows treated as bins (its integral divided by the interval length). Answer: -2.58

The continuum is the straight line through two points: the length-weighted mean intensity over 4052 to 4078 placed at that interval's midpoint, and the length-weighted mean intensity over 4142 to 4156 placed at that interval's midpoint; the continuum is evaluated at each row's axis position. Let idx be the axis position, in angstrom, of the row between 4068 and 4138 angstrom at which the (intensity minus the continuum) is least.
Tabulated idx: 4071.0 angstrom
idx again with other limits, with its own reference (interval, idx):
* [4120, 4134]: 4133.0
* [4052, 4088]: 4071.0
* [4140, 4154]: 4143.0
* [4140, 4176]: 4143.0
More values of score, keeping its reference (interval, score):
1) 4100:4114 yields 4105.0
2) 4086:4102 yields 4101.0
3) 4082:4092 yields 4083.0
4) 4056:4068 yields 4065.0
